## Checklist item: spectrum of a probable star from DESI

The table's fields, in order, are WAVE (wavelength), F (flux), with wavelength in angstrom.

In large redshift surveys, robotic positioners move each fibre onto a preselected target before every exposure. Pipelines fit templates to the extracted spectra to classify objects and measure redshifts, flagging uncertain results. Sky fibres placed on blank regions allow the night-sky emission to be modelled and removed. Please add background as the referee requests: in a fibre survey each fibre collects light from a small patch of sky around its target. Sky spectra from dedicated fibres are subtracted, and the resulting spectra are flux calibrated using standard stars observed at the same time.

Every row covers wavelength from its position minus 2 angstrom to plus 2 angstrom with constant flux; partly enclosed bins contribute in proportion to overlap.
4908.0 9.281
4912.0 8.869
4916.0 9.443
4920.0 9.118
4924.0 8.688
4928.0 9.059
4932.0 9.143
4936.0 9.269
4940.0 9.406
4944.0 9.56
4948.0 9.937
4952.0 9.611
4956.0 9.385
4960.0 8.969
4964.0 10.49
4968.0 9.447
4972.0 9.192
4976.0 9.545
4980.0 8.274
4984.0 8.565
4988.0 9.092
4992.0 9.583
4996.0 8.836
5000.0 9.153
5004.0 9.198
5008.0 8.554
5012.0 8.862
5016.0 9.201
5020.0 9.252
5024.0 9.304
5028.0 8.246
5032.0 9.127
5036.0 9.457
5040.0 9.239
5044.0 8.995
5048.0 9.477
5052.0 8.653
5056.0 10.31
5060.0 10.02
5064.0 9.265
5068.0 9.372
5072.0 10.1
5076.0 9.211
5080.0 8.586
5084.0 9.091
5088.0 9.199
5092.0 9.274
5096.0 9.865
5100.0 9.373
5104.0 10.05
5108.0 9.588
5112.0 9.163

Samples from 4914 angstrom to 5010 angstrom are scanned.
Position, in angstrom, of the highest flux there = 4964.0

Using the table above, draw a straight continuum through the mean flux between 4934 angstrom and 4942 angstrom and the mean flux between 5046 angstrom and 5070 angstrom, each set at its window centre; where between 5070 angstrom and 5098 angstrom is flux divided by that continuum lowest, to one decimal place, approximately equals 5080.0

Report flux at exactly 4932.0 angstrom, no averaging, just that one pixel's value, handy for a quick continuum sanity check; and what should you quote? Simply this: 9.143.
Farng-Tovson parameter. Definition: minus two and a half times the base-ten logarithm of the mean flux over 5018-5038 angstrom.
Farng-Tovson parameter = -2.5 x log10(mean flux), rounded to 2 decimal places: -2.39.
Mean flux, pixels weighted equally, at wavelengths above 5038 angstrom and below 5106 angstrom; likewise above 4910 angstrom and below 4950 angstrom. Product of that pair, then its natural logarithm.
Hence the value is 4.47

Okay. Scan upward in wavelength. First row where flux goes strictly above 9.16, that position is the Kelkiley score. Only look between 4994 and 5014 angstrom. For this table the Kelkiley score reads 5004.0 angstrom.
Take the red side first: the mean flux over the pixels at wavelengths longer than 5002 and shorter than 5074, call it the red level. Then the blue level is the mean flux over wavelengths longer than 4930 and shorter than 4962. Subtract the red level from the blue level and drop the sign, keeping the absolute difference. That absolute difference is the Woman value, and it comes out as 0.15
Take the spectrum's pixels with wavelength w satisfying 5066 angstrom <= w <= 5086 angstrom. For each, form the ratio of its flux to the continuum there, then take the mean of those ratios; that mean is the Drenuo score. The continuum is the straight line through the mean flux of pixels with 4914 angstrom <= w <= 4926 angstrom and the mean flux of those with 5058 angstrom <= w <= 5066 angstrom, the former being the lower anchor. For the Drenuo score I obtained 0.956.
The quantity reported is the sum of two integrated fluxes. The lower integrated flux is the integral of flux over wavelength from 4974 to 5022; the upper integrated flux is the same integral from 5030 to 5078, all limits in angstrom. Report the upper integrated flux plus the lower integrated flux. 885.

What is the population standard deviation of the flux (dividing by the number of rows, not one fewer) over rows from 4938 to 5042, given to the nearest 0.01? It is 0.48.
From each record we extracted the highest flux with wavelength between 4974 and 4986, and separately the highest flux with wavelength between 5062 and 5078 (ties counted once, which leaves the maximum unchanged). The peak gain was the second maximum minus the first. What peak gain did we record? 0.6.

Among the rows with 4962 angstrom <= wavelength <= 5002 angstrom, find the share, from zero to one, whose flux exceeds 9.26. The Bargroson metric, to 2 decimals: 0.40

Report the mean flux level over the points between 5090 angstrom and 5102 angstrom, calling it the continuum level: 9.50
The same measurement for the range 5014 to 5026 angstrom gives 9.25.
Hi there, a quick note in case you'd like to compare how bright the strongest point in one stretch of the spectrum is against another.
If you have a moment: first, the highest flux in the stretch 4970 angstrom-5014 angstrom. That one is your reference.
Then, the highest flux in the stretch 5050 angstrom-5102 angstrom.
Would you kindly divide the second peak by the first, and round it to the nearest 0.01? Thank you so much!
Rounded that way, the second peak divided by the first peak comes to 1.08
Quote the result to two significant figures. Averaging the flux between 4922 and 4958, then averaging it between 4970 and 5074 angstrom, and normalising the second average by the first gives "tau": 0.98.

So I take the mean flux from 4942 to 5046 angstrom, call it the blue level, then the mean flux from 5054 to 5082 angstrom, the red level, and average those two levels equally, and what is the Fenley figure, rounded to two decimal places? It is 9.37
